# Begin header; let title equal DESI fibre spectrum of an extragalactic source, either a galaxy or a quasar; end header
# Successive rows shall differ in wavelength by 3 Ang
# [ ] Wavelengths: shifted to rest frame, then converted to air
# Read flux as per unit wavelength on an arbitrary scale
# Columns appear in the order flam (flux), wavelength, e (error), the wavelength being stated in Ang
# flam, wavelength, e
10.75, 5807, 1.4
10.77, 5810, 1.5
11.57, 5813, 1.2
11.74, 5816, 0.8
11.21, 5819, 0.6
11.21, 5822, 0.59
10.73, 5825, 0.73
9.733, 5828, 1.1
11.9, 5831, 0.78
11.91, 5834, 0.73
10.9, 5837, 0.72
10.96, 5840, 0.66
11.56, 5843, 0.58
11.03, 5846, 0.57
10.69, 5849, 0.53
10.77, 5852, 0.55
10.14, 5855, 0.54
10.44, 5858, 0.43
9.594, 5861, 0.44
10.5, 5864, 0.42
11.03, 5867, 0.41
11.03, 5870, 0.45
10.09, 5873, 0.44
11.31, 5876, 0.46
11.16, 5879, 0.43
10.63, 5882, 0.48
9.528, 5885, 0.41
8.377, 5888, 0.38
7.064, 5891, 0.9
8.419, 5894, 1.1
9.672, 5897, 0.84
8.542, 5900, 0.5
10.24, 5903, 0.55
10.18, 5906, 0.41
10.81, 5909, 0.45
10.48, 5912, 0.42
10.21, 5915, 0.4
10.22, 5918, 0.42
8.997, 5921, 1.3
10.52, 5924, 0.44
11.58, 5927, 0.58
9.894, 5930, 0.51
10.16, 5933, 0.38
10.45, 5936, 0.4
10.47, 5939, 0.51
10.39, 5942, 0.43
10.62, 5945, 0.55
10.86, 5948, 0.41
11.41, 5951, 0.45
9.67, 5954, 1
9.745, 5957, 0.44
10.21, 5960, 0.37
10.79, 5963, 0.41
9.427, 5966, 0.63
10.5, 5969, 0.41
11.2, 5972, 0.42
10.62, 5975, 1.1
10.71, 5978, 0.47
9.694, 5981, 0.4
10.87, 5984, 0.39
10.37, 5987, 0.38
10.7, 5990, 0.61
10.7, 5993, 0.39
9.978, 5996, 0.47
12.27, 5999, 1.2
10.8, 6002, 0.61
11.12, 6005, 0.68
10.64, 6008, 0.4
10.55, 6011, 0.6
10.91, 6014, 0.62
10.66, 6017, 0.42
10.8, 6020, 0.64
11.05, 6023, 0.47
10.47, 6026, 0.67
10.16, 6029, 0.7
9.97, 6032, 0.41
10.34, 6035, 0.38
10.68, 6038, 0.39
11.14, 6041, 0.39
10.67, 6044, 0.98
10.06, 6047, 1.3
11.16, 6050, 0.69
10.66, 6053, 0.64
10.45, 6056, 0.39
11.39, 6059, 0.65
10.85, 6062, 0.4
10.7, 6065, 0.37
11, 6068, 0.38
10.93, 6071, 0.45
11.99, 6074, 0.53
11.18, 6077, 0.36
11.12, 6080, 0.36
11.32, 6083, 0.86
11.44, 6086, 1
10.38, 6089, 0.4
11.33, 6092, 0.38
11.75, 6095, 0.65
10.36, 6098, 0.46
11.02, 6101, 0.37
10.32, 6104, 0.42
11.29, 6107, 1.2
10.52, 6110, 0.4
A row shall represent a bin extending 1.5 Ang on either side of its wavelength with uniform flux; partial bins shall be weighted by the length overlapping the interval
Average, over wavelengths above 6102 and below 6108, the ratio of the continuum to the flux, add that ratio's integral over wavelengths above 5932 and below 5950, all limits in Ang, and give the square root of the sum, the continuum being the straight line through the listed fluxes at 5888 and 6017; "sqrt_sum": 4.1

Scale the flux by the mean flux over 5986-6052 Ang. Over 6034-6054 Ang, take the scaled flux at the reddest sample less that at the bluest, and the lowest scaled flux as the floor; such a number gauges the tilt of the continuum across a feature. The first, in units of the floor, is 0.032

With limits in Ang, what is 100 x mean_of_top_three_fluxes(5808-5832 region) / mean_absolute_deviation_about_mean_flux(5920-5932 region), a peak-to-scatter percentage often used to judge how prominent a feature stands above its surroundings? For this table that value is 1463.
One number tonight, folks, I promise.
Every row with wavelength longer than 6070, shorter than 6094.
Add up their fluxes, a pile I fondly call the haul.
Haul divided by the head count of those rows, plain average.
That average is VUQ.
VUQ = 11.2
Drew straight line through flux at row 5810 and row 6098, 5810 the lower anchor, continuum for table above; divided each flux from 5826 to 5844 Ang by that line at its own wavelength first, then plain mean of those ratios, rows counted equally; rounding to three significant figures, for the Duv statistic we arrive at 1.04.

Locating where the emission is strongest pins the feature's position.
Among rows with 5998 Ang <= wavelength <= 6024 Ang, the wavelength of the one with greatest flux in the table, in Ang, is 5999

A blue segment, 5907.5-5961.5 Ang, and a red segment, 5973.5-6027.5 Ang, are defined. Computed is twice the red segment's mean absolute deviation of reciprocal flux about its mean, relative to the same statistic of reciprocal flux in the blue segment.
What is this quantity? 1.3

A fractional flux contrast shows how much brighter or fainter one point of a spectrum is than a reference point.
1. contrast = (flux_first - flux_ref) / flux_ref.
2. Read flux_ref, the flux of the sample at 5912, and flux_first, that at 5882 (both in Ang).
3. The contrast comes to 0.01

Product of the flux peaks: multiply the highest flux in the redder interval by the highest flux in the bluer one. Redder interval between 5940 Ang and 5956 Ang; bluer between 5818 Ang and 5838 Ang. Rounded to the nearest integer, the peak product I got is 136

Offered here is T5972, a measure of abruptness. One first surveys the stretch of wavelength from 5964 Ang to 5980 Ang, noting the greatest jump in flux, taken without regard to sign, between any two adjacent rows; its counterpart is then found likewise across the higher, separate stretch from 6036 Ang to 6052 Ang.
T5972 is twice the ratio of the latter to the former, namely 2.1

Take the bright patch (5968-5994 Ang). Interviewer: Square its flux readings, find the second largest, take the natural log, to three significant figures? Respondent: 4.77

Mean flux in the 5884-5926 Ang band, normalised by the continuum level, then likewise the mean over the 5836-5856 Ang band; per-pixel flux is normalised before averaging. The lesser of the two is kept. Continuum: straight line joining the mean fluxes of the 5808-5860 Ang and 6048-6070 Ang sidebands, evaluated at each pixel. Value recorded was 0.87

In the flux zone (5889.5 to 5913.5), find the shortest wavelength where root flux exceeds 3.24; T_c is 5909 Ang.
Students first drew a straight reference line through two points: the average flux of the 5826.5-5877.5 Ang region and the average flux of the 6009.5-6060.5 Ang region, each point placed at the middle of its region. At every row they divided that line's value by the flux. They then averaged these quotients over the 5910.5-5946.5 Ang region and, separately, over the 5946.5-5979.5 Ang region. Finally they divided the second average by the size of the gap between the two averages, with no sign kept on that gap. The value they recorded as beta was 66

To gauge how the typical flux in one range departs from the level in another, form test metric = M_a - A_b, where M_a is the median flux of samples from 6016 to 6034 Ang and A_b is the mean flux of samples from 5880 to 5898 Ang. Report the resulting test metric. 1.6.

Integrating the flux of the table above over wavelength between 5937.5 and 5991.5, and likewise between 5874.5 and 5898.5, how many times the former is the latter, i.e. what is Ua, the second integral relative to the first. 0.4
